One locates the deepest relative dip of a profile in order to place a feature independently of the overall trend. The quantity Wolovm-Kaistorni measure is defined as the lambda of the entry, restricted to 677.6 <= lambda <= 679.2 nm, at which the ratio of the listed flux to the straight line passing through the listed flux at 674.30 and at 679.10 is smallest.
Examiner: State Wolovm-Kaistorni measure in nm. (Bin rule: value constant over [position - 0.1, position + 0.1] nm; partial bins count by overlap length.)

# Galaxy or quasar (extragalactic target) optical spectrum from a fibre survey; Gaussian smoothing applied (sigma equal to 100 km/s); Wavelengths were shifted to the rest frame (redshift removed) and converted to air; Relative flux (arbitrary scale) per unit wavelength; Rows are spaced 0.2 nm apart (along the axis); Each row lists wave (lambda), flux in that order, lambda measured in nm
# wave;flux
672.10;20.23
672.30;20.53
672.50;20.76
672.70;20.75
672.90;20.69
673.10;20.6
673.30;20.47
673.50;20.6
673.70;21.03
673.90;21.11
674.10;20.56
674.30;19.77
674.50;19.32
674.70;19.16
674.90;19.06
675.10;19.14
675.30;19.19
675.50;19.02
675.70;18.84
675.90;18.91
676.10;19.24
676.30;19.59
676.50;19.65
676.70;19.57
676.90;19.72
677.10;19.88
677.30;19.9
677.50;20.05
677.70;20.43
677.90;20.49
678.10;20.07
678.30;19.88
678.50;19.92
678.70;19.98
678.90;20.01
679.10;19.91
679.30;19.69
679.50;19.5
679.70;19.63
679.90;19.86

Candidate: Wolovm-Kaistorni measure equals 678.30 nm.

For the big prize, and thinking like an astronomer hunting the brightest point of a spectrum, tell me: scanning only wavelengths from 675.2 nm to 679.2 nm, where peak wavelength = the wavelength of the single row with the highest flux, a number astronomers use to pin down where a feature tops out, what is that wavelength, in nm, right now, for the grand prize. 677.90 nm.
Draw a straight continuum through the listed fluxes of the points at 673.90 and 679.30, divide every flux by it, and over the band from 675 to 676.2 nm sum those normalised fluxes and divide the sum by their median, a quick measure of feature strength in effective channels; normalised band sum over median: 6.02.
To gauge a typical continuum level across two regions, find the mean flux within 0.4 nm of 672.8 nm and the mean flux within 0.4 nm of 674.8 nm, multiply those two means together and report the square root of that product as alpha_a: 19.9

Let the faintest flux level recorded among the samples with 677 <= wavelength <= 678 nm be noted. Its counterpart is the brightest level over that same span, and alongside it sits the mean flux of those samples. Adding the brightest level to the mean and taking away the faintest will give 20.8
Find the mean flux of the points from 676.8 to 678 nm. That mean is 20.1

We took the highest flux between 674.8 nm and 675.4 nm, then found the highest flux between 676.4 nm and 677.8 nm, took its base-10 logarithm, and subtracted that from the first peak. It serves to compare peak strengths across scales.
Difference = 17.9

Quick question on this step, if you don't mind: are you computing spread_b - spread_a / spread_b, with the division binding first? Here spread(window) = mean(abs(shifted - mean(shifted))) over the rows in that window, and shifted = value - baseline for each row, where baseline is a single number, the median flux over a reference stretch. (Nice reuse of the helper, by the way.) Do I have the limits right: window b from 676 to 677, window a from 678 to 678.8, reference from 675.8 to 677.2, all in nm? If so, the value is -0.37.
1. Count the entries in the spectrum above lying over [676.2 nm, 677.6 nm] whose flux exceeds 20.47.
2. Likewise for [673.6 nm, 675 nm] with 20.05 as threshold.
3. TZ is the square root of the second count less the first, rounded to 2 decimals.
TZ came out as 1.73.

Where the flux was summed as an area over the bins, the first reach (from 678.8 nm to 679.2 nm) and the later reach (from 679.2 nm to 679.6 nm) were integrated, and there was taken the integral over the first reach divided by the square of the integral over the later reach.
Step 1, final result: 0.130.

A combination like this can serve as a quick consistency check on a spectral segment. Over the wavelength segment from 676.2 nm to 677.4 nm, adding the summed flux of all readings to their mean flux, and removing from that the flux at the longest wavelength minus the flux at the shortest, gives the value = 138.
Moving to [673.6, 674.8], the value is 143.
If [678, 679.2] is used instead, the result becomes 140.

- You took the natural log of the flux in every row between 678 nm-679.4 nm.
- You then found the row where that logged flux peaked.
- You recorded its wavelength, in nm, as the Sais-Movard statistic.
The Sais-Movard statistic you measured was 678.10 nm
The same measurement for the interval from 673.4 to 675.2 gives 673.90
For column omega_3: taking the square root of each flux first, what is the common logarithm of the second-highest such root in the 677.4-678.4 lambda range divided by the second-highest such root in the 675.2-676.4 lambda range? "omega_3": 0.013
